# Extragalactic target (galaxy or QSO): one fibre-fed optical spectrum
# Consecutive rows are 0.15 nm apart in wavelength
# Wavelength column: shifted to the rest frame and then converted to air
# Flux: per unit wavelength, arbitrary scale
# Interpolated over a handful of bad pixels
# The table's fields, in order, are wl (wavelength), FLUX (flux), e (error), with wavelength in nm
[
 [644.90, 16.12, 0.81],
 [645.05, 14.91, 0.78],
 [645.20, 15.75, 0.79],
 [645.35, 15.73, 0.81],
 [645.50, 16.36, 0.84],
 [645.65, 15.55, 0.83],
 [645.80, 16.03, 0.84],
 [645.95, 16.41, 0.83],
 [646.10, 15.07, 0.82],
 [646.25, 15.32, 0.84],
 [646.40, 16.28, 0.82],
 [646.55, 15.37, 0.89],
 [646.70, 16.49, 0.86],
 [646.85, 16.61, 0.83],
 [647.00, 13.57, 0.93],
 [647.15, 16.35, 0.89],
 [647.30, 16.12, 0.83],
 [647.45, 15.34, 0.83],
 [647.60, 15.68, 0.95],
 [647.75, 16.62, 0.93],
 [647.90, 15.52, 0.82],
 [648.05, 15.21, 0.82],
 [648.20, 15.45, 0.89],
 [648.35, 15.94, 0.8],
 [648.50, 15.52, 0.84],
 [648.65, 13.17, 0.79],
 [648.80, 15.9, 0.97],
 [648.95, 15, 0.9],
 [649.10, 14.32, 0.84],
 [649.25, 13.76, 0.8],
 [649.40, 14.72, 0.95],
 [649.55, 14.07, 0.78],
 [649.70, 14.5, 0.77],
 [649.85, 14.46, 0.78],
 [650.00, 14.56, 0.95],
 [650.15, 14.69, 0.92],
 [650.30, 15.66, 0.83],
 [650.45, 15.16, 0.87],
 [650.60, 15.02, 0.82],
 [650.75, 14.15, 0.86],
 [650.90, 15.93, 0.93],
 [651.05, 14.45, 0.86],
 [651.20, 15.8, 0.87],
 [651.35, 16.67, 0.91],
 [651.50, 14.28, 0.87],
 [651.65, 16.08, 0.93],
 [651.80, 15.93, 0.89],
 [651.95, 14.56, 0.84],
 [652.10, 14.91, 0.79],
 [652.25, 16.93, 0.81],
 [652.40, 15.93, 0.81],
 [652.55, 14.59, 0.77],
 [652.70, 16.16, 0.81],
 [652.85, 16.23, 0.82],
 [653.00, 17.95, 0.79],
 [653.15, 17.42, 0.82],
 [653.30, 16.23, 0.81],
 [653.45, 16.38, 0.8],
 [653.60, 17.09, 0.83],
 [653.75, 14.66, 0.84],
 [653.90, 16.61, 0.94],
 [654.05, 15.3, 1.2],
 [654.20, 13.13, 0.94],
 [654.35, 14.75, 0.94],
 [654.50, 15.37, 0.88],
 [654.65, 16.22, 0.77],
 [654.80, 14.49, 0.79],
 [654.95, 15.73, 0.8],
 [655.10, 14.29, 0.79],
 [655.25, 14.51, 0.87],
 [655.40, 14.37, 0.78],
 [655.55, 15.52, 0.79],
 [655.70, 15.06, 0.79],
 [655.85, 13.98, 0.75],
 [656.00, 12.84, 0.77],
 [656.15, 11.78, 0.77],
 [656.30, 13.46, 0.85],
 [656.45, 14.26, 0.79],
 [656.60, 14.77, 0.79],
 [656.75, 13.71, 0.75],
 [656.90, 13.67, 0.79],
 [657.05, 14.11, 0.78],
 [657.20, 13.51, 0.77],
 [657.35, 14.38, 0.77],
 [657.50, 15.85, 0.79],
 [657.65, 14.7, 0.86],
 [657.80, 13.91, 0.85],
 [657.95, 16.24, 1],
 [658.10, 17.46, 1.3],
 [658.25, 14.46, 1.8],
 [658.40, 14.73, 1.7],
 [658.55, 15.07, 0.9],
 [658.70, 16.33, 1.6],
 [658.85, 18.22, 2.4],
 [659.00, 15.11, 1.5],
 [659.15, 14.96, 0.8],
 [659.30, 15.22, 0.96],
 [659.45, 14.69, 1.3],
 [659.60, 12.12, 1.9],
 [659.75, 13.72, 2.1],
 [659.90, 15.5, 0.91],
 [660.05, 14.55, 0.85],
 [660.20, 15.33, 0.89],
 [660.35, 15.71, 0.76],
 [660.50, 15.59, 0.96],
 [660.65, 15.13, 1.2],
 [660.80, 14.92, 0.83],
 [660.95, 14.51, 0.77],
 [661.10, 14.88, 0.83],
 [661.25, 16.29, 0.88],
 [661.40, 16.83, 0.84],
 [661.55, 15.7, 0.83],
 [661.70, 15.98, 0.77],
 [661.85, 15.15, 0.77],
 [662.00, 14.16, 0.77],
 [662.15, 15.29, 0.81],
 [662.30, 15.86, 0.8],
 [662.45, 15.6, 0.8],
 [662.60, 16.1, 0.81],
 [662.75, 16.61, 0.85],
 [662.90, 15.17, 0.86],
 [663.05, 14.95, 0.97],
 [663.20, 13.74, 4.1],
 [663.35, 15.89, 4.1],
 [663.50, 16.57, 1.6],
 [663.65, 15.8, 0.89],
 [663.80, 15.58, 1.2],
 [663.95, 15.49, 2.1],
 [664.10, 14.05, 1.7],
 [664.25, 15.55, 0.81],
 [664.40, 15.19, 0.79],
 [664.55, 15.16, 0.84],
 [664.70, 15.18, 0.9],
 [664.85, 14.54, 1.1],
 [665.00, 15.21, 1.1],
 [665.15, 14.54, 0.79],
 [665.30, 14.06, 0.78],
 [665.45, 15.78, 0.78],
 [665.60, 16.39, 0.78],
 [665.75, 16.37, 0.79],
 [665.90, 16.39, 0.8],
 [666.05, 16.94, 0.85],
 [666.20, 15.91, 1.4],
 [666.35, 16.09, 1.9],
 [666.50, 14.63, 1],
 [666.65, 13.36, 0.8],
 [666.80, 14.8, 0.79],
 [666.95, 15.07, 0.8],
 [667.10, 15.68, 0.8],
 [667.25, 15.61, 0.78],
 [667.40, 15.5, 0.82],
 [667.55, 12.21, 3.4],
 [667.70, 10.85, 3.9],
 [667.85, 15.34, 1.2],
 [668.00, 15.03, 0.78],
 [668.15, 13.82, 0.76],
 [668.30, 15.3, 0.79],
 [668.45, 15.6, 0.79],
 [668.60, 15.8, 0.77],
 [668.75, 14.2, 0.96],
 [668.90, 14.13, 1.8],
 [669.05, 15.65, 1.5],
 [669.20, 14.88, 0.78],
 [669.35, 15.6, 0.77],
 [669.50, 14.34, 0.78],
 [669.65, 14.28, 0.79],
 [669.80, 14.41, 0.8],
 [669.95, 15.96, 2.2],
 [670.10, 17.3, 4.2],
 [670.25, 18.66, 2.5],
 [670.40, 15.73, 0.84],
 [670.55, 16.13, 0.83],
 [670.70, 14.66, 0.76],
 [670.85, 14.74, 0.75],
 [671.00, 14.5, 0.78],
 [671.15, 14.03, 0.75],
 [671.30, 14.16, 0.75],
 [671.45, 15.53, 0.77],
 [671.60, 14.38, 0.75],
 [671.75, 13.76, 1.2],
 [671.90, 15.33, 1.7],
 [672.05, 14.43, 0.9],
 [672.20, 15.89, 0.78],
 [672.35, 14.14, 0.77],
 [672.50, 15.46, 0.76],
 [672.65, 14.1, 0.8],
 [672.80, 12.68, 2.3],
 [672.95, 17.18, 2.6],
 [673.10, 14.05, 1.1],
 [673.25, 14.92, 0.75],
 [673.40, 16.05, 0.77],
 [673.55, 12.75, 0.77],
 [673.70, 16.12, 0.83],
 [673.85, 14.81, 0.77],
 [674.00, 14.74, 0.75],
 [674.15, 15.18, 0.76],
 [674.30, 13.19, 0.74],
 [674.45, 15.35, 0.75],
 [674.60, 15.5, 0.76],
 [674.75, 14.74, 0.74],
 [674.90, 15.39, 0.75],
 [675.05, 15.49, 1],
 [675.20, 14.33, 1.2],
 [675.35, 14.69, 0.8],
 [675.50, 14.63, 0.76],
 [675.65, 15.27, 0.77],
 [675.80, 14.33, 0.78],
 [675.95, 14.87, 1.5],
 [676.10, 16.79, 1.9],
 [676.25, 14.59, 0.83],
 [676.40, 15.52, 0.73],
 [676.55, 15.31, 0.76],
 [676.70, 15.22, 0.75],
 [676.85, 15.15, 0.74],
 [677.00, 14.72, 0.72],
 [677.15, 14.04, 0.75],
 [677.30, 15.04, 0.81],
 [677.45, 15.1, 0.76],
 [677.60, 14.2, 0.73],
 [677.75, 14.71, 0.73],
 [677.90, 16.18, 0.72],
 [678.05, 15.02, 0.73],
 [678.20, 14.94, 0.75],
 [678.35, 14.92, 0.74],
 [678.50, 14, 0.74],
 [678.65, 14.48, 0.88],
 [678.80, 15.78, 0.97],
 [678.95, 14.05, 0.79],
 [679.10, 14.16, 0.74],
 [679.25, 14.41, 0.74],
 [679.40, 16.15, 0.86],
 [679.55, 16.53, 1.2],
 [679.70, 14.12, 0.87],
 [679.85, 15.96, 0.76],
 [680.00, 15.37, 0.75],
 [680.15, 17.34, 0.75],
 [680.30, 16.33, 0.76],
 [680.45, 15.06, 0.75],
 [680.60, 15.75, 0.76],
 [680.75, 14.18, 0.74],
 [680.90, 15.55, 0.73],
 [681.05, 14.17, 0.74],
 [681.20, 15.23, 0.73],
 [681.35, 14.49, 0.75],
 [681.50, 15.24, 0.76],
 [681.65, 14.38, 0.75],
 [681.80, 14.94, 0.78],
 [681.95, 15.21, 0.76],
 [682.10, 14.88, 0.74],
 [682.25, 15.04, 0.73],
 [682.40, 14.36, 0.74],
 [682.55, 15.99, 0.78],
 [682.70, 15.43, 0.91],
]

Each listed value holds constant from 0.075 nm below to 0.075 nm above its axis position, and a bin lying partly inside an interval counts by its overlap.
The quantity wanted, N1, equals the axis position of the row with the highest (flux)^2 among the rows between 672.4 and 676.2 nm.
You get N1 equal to 672.95 nm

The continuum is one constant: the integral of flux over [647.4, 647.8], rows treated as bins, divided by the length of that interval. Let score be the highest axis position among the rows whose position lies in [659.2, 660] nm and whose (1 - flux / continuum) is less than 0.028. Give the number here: 659.90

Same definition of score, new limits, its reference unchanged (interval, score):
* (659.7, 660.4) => 660.35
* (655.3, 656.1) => 655.55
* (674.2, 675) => 674.60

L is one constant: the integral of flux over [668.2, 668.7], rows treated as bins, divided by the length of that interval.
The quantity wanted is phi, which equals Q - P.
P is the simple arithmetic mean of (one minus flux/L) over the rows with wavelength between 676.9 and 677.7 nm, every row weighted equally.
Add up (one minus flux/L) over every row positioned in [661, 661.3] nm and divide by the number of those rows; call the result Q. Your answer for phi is -0.06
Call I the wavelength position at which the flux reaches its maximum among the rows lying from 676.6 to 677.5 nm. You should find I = 676.70 nm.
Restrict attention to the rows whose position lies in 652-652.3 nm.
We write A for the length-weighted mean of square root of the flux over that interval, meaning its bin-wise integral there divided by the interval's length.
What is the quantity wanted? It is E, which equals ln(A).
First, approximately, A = 3.96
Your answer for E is 1.38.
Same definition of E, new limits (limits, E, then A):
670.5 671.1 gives 1.35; 3.86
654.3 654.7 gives 1.37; 3.93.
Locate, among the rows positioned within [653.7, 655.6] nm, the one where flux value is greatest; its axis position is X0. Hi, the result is 653.90 nm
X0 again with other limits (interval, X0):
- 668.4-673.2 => 670.25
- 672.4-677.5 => 672.95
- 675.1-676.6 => 676.10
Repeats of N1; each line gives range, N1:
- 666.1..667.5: 666.35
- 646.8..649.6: 647.75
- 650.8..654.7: 653.00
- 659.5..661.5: 661.40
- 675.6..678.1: 676.10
